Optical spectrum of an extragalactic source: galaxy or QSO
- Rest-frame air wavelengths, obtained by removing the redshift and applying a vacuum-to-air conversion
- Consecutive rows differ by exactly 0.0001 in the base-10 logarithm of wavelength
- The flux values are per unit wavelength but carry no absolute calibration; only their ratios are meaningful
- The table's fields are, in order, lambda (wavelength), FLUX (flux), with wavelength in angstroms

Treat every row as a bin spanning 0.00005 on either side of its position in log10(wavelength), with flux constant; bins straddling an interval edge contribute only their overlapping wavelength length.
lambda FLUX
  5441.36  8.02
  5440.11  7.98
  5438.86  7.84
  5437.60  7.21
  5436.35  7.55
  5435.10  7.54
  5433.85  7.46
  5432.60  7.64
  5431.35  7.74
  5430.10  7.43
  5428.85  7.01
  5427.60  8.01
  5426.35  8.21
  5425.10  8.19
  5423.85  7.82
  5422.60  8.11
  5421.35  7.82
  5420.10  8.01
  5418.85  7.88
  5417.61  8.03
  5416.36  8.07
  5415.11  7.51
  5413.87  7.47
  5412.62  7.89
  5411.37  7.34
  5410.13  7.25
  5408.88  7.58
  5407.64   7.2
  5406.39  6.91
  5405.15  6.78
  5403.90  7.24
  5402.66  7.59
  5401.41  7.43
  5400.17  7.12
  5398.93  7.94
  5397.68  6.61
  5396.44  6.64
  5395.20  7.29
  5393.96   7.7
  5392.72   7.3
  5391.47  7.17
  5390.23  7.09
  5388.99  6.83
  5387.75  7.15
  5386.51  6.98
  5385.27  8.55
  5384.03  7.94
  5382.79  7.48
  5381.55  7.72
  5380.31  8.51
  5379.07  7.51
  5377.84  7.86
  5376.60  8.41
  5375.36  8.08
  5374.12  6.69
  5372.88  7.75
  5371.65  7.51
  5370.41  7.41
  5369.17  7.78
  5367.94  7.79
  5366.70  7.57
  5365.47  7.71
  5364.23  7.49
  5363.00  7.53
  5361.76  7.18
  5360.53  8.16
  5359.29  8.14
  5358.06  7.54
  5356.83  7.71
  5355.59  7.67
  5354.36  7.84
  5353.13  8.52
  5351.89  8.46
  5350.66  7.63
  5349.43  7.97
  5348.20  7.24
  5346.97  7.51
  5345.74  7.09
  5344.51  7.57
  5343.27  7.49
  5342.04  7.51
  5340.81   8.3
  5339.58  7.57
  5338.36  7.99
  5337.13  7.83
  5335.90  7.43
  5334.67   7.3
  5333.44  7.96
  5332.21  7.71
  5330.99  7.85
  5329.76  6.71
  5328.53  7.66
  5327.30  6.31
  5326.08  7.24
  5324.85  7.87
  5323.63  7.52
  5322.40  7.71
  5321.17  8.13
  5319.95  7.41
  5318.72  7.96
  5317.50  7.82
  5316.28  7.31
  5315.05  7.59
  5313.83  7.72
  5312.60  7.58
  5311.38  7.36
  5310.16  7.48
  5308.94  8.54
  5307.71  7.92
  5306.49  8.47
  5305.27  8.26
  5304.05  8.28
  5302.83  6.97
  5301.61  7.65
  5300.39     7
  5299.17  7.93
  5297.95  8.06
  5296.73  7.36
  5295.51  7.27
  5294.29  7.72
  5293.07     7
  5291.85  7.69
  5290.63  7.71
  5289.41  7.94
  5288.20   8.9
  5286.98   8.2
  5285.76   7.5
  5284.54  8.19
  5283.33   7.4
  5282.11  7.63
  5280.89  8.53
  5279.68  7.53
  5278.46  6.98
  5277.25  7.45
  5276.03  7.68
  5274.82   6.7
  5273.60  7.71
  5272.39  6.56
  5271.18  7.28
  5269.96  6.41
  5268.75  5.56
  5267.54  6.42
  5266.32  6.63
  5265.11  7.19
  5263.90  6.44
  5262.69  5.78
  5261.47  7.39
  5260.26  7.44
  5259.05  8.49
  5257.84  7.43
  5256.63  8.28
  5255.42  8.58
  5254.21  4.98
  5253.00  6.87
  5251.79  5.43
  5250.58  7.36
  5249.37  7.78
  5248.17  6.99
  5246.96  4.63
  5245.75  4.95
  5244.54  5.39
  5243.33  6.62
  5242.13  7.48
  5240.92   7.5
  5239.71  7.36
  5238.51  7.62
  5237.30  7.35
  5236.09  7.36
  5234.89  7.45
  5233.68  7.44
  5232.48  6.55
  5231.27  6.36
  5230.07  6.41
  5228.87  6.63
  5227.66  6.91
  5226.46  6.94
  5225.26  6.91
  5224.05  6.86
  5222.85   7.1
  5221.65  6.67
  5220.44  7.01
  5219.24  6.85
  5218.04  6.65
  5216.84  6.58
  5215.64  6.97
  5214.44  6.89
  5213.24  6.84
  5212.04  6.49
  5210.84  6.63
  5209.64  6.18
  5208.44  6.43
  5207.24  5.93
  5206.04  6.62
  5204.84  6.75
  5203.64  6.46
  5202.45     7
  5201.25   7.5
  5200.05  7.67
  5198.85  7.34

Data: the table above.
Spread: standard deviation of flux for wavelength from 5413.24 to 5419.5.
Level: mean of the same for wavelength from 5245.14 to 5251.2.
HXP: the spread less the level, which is -6.1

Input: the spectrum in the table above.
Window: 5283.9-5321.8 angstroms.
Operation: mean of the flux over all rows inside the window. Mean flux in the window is 7.8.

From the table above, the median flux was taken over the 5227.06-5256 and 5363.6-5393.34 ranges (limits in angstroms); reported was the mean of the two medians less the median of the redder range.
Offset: -0.3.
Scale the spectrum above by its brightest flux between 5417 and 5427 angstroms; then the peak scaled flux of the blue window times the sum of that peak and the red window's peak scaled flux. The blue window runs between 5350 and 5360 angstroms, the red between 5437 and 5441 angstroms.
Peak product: 2.09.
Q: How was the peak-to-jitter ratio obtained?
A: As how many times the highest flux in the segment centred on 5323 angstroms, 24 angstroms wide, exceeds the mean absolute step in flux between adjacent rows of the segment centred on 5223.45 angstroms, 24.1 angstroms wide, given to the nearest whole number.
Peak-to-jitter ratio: 38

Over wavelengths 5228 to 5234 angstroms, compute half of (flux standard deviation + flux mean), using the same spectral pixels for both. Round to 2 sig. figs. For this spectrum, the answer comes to 3.5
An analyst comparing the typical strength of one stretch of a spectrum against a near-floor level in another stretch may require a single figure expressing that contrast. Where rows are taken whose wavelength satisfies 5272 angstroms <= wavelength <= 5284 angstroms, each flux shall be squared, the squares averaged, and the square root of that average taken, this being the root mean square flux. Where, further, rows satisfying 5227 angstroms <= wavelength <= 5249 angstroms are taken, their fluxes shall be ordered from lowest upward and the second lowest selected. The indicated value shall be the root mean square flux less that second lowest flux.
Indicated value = 2.5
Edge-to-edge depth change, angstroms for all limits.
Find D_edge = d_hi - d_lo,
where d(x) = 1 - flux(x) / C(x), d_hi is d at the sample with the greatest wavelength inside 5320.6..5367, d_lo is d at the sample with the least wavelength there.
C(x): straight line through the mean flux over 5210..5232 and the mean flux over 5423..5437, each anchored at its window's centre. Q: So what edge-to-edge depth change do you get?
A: 0.11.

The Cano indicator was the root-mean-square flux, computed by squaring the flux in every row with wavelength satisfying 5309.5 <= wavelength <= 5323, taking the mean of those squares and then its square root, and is 7.65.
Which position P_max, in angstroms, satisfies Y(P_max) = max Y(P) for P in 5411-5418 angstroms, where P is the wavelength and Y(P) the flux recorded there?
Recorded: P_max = 5416.36 angstroms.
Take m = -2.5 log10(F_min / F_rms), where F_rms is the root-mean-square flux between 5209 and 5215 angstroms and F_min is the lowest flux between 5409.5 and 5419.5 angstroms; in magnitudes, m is -0.10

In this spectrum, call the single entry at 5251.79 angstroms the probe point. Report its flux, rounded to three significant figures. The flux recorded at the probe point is 5.43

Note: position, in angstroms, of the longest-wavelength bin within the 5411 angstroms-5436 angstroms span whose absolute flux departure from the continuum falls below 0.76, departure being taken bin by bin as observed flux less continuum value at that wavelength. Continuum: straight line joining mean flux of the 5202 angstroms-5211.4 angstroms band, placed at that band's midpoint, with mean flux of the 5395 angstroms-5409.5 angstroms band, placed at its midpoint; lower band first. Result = 5435.10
